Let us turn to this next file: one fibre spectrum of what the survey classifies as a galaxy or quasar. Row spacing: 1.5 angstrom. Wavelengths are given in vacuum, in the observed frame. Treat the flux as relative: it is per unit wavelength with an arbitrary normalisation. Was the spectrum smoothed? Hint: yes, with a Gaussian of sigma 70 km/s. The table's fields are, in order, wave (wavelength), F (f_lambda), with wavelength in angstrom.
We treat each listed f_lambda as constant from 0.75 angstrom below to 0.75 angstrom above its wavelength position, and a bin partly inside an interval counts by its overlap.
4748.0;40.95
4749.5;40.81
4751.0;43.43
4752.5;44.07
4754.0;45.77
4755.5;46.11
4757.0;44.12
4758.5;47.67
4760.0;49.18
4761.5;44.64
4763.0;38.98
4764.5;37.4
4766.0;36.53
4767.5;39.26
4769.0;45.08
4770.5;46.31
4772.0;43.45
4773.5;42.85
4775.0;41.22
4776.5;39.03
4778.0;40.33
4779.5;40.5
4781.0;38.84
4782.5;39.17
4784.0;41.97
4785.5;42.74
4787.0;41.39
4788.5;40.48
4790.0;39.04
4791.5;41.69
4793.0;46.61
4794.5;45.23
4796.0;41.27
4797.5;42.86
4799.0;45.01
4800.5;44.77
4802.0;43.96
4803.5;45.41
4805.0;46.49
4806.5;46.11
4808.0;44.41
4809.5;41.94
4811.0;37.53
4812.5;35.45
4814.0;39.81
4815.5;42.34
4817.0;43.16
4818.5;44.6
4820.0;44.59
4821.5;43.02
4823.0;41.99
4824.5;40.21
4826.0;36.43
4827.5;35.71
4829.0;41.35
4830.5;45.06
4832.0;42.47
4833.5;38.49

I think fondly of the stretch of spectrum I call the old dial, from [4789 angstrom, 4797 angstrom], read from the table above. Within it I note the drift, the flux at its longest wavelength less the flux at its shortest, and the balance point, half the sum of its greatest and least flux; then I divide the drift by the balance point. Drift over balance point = 0.052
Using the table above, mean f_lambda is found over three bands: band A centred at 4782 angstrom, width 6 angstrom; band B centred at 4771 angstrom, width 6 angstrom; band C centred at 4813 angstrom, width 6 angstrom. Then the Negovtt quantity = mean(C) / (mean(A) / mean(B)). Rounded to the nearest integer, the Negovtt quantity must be 43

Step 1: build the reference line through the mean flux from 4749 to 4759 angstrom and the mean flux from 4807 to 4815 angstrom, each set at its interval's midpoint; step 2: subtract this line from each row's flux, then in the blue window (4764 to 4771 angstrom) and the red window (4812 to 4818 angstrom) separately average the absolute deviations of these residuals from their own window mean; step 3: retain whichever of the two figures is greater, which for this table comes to 4.0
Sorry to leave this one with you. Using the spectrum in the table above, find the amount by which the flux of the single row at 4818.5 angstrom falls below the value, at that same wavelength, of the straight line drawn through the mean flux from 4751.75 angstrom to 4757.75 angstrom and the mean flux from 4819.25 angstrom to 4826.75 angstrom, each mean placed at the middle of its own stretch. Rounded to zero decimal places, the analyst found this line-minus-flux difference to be -3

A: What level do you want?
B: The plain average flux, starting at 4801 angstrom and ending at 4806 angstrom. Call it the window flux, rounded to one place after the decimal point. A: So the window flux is 45.3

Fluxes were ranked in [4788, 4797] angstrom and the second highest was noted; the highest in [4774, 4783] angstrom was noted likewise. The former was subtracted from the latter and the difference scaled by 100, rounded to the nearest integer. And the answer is -401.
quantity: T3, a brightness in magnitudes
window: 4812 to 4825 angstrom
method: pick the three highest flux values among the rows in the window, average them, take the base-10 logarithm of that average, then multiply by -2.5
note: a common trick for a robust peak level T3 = -4.11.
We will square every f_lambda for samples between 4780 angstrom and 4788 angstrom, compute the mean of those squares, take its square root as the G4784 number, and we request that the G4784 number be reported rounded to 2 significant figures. 41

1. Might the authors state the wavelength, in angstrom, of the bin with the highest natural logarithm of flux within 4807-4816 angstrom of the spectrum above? 4808.0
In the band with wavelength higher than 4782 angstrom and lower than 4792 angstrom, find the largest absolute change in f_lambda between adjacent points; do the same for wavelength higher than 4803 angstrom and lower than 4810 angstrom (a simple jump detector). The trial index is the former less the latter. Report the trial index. 0.3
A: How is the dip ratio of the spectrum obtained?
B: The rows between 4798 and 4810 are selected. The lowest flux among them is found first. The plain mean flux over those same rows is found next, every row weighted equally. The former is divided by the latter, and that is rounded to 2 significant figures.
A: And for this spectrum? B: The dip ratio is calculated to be 0.94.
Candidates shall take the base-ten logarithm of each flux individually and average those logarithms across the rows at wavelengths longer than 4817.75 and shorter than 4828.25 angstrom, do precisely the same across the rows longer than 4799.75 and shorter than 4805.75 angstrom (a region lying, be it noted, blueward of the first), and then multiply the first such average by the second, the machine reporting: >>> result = 2.66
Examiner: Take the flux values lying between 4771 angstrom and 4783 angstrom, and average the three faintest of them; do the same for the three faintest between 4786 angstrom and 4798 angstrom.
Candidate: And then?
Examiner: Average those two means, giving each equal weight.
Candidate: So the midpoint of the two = 39.6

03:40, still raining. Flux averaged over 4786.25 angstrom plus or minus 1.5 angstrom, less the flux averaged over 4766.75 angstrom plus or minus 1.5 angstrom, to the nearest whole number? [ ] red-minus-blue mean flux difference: 4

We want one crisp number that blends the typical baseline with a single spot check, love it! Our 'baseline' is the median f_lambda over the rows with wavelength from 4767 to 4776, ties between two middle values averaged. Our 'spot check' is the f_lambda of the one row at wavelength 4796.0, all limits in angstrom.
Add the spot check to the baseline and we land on 84.4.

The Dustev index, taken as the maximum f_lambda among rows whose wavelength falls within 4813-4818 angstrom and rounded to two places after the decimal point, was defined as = 43.16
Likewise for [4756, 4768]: 49.18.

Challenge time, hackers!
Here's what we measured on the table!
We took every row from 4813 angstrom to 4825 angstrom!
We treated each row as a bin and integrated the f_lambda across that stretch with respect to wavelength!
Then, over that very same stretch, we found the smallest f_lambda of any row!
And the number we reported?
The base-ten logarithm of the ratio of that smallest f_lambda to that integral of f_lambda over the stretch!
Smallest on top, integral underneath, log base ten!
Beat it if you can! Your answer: -1.11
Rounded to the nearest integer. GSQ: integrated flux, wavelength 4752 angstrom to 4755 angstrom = 135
